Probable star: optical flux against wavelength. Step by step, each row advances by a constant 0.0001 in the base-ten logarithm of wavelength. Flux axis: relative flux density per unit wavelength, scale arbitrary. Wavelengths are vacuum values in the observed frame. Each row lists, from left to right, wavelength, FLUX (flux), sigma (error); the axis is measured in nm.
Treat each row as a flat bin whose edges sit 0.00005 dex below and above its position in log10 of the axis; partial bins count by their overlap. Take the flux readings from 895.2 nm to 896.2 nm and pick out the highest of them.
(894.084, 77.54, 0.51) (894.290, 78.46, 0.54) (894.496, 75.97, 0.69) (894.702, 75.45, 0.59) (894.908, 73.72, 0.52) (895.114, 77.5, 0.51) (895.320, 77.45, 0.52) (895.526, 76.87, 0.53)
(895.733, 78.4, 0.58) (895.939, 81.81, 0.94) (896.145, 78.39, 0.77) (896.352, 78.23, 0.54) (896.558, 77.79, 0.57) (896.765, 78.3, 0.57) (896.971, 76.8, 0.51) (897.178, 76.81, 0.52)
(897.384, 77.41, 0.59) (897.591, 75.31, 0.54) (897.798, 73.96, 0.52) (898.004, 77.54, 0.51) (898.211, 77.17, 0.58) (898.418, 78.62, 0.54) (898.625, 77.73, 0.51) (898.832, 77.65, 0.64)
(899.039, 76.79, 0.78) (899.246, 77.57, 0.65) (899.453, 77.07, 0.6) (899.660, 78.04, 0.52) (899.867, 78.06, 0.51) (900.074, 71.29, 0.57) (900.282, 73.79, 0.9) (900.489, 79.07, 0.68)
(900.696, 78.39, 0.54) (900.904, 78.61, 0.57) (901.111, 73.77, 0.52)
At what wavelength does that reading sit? 895.939 nm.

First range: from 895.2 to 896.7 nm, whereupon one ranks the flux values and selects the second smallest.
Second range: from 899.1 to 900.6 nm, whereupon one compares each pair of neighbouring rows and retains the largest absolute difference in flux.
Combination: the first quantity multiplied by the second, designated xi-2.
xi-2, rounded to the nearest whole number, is 524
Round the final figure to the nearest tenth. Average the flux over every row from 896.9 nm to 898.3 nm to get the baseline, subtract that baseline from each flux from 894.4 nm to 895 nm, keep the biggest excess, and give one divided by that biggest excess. -2.2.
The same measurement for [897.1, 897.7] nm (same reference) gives 1.0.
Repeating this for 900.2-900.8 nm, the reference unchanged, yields 0.4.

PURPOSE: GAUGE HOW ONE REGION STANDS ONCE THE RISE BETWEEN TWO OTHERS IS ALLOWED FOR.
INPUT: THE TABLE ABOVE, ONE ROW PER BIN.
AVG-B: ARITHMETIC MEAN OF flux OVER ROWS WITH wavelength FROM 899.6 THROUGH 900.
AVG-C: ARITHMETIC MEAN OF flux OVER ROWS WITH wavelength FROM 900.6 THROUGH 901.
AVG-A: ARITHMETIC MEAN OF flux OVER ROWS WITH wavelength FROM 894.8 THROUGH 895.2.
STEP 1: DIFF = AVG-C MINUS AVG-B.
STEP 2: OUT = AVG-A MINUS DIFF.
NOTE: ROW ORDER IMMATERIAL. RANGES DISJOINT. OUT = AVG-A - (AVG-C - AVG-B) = 75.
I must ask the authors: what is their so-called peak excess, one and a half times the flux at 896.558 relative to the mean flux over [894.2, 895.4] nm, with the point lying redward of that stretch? 1.53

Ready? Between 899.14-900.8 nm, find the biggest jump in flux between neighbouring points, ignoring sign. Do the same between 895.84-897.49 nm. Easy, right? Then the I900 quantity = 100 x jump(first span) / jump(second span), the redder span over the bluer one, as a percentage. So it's 198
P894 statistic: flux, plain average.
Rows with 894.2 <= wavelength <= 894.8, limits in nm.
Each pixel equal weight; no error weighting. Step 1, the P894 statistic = 76.6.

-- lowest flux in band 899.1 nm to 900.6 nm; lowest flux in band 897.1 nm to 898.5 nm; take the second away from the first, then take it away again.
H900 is -76.6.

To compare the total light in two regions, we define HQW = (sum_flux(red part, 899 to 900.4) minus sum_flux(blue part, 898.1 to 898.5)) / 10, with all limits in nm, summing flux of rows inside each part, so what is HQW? 38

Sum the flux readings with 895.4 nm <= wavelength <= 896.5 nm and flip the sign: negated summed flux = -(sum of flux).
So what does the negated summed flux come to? -394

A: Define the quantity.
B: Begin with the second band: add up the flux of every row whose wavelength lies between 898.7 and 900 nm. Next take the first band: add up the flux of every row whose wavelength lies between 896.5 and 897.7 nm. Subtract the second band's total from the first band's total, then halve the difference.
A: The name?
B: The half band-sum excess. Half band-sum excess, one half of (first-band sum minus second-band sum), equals -1.4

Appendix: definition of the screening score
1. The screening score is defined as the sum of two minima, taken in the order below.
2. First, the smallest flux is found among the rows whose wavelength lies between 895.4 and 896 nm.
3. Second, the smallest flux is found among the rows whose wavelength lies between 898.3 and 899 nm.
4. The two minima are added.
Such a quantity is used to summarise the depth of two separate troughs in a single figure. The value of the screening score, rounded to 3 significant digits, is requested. 155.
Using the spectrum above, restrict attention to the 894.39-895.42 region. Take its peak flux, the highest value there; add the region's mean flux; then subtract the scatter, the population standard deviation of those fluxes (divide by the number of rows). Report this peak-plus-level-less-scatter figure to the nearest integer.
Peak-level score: 152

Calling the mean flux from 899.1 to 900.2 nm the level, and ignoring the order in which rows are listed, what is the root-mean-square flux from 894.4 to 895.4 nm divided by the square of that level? 0.0130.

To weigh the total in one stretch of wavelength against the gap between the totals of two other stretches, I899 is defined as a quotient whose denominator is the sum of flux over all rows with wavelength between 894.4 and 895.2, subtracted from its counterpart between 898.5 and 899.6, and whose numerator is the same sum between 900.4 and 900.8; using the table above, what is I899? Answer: 1.9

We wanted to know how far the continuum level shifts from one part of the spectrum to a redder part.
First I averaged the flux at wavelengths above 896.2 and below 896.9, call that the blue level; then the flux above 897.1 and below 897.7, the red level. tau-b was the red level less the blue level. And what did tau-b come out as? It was -1.6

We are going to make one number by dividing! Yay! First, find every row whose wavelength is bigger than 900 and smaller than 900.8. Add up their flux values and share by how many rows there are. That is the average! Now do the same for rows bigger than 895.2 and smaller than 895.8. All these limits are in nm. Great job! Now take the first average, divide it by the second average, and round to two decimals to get 0.98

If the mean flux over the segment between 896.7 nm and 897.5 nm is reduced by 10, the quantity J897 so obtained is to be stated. 67.3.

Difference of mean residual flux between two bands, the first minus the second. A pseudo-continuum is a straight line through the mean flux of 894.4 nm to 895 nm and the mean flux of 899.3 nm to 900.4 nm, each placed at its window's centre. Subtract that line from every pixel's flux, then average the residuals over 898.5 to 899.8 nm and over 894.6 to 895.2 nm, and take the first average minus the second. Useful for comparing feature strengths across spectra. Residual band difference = 1.4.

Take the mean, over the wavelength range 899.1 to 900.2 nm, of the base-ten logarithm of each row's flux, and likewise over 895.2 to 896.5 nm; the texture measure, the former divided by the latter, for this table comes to 0.994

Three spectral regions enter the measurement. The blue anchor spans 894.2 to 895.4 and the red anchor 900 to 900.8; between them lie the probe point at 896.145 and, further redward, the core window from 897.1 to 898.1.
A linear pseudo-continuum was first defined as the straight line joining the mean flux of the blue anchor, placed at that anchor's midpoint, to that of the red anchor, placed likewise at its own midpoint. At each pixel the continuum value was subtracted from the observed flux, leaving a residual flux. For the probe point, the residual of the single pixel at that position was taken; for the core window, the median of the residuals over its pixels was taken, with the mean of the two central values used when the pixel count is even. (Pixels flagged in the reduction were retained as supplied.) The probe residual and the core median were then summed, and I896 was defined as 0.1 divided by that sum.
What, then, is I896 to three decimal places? 0.035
